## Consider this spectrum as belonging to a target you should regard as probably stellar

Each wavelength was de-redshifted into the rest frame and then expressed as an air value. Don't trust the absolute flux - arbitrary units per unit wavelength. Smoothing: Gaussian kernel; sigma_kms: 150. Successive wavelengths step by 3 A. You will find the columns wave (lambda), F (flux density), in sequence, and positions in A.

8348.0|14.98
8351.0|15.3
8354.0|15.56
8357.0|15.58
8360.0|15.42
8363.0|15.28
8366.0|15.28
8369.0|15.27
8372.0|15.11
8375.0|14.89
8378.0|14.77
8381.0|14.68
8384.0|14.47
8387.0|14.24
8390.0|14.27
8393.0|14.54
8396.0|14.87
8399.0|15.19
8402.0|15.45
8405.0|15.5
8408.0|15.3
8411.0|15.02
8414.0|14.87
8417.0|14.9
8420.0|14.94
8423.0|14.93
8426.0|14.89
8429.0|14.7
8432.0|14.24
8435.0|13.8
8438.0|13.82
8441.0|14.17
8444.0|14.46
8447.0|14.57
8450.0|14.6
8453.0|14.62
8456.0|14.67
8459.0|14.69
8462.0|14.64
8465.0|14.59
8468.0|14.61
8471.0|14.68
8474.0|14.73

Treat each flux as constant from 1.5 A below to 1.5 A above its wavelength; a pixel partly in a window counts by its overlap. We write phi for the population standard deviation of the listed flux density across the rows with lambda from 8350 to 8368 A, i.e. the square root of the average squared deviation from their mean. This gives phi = 0.13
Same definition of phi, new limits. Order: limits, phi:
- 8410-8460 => 0.36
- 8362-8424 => 0.35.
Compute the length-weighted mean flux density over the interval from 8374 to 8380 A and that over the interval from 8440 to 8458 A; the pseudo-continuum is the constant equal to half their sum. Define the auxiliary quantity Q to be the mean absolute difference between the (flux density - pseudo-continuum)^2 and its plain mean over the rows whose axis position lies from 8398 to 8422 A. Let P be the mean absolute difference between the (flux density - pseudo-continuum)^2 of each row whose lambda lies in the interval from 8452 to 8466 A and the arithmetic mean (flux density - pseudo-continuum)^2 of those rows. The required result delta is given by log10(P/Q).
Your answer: -2.0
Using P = 0.00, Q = 0.21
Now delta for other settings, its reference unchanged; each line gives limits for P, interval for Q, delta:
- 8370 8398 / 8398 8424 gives -0.5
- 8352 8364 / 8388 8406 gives -0.1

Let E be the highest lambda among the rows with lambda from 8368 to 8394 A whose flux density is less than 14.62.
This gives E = 8393.0 A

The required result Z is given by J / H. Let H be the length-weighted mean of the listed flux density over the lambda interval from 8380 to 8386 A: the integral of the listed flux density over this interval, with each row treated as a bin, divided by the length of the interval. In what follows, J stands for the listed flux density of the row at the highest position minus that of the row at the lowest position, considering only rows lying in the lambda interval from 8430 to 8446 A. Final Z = 0.015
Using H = 14.5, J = 0.22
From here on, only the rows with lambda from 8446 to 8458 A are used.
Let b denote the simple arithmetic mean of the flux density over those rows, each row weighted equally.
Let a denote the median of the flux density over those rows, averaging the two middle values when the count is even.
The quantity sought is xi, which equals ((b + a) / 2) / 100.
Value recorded 0.146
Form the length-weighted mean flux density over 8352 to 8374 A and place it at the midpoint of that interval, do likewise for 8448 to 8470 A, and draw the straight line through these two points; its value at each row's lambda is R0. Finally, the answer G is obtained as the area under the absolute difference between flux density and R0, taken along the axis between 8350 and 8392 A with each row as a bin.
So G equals 14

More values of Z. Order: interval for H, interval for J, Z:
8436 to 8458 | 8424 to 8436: -0.076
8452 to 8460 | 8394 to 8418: 0.002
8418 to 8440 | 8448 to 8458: 0.005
